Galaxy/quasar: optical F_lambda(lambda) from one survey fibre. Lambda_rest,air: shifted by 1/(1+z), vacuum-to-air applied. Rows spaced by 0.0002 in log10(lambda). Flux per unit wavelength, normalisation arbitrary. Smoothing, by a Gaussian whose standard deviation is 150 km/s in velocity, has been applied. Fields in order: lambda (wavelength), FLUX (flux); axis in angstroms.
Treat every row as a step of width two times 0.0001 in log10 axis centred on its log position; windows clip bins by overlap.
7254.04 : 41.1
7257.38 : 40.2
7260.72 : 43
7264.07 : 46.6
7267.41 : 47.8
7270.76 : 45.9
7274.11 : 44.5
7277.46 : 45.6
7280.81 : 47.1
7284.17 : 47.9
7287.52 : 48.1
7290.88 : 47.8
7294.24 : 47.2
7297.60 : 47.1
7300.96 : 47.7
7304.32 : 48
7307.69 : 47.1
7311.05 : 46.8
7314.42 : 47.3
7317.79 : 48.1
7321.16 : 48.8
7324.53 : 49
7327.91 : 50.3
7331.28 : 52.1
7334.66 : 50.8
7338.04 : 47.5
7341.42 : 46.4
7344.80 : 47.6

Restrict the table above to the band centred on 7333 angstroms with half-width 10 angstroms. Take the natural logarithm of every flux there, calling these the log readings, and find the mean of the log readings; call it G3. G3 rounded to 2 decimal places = 3.90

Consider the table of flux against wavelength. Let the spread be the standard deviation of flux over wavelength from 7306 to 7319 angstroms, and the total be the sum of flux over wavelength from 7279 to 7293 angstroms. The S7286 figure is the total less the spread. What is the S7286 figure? 190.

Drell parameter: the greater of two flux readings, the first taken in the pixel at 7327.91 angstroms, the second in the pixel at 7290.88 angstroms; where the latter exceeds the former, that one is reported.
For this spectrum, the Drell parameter 50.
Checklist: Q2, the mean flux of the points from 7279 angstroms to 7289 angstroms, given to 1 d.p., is 47.7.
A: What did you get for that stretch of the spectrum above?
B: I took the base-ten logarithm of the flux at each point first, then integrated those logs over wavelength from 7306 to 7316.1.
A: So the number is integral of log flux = 17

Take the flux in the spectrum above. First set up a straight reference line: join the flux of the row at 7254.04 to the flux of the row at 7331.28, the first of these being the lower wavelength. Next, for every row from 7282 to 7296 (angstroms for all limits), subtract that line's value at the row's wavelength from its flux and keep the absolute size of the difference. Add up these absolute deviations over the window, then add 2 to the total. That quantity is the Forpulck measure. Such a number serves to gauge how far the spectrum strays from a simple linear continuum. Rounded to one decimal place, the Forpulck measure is 8.6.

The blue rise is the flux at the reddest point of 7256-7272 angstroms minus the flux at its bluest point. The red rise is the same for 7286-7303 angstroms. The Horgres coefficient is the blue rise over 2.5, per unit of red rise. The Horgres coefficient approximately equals -5.7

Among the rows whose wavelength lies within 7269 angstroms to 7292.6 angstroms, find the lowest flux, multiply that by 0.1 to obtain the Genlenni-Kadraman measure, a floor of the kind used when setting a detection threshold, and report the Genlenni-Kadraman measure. 4.45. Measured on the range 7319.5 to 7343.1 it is 4.64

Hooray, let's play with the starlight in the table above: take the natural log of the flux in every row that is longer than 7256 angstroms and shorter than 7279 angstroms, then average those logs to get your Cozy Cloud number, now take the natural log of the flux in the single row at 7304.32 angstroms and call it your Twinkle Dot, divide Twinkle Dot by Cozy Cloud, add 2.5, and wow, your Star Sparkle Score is 3.52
